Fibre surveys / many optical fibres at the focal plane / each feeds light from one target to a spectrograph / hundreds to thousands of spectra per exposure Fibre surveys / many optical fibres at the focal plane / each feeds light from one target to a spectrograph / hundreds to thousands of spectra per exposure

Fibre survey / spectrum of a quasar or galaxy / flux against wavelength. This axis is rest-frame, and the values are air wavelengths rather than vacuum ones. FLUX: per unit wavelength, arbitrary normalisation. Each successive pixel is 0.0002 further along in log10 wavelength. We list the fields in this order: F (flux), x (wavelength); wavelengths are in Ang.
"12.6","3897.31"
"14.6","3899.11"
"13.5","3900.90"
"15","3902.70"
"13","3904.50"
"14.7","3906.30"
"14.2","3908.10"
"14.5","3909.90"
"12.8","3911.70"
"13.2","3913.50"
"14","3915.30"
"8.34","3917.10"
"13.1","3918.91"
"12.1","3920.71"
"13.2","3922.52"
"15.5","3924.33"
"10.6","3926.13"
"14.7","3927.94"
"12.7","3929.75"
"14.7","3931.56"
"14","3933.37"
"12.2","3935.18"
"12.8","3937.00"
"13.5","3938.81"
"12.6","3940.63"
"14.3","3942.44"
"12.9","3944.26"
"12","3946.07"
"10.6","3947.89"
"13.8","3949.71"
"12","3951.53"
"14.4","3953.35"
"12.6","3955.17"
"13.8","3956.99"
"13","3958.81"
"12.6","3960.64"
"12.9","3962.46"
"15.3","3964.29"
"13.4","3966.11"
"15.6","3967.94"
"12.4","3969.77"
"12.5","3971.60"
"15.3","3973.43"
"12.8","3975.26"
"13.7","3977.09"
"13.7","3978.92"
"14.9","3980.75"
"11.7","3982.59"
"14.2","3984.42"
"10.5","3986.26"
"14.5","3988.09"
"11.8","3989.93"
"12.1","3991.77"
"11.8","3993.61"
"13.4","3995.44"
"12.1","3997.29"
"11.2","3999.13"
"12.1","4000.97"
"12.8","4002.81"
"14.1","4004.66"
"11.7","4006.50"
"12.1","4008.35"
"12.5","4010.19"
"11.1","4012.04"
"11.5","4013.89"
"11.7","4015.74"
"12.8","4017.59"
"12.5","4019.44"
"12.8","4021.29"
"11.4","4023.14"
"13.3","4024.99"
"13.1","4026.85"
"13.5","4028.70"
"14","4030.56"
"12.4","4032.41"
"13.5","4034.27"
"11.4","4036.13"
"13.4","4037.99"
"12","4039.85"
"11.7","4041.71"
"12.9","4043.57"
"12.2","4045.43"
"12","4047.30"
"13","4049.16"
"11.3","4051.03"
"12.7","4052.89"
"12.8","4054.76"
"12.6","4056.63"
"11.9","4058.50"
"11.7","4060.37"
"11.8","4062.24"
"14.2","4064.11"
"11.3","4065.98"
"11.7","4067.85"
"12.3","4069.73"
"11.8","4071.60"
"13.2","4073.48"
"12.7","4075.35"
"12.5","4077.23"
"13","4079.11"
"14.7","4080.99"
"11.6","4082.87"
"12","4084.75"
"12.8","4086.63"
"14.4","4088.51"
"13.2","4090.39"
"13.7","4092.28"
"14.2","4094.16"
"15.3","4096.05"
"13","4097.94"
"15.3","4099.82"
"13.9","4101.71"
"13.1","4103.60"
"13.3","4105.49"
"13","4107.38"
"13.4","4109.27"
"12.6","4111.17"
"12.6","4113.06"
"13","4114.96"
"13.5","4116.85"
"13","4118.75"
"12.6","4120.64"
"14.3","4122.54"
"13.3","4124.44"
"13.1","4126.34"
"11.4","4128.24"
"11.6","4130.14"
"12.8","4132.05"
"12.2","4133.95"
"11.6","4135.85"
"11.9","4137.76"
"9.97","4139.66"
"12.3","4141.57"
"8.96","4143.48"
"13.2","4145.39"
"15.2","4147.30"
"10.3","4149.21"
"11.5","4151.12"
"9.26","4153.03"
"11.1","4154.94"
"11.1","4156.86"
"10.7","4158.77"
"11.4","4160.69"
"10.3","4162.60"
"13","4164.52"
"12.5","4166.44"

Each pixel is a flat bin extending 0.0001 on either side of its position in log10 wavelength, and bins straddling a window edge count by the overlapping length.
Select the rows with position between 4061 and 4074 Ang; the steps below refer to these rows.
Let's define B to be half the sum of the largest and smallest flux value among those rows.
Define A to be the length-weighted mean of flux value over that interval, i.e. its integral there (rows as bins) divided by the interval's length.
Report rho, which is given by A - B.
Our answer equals -0.5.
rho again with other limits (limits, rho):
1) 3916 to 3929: 0.6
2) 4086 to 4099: -0.2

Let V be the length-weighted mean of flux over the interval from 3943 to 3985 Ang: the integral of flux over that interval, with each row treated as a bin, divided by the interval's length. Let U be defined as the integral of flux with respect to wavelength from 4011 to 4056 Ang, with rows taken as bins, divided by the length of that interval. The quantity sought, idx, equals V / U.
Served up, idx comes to 1.07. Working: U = 12.5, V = 13.3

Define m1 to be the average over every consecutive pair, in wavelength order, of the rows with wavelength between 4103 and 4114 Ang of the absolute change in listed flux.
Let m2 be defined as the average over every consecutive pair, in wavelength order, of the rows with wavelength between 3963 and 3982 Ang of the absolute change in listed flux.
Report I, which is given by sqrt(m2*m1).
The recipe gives 0.75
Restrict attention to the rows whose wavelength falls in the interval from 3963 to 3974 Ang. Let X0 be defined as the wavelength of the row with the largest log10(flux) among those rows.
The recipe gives 3967.94 Ang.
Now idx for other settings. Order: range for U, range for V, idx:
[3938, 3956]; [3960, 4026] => 0.99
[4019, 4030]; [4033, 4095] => 0.98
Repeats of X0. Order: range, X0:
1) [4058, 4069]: 4064.11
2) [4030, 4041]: 4030.56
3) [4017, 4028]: 4024.99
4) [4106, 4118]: 4116.85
